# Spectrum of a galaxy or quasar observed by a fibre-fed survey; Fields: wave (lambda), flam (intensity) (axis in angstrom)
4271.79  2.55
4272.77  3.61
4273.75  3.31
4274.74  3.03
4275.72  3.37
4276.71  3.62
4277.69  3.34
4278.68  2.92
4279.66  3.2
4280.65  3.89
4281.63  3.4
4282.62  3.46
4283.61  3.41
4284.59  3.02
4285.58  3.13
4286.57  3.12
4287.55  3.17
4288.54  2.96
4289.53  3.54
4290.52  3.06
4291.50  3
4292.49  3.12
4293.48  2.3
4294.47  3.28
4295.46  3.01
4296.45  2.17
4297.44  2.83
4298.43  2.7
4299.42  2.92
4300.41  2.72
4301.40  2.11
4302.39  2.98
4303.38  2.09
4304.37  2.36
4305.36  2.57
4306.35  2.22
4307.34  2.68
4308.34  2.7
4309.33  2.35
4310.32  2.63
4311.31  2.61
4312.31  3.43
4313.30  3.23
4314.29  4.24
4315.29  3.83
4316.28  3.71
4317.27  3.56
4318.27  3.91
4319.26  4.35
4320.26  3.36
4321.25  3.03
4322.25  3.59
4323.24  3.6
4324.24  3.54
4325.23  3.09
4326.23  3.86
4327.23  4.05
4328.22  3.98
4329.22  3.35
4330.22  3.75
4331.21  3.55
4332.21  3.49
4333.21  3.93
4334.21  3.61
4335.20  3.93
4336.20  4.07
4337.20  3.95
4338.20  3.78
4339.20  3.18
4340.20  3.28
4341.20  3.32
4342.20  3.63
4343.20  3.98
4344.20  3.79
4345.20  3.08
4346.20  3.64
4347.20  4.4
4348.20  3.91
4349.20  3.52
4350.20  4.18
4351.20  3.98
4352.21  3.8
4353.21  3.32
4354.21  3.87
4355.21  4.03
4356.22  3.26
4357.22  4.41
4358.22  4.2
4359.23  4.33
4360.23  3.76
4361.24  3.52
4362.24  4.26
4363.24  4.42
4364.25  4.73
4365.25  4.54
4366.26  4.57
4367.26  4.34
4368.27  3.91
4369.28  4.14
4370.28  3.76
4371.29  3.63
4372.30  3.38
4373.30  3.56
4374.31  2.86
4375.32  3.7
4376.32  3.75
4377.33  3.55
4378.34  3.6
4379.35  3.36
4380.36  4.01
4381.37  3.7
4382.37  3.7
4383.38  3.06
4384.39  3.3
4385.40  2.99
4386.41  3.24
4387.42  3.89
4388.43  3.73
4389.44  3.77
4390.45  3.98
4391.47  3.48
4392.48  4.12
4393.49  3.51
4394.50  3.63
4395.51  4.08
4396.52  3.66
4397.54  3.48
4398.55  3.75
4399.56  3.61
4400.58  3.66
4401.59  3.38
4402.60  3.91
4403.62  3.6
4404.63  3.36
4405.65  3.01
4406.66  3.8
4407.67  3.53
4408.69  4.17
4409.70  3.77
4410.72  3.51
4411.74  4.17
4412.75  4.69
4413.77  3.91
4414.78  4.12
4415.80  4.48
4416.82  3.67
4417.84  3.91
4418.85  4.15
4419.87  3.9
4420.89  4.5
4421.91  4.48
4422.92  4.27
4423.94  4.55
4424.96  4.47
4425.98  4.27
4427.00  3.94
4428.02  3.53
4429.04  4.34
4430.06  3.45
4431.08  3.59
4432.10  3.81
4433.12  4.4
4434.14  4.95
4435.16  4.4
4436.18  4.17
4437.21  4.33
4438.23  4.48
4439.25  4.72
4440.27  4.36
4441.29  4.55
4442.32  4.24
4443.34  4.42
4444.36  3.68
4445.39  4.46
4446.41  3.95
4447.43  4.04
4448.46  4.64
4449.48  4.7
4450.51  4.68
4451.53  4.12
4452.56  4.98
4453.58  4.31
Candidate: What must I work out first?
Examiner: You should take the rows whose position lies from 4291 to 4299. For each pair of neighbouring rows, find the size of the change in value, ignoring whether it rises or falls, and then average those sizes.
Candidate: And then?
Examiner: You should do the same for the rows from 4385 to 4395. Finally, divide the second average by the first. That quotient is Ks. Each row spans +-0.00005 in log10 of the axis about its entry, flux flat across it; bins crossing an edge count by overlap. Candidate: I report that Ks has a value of 0.65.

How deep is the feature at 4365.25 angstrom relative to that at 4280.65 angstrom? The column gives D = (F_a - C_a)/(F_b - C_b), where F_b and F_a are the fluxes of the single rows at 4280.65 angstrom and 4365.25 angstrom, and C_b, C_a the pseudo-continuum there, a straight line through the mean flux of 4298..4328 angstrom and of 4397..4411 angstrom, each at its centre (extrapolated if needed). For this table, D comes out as 1.2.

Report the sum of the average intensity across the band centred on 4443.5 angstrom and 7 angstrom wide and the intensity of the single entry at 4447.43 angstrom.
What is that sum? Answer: 8.3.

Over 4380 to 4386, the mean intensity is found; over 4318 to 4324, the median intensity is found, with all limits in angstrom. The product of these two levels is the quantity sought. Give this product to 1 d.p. 12.4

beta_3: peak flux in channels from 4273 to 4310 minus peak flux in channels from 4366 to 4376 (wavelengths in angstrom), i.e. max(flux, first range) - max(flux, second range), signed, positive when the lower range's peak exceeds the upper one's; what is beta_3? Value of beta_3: -0.68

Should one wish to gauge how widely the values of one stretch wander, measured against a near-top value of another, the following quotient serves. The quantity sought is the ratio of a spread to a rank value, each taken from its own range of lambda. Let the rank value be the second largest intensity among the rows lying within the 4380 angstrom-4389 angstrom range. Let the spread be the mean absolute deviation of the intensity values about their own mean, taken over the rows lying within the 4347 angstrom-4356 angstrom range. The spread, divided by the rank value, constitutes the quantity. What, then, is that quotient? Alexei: 0.060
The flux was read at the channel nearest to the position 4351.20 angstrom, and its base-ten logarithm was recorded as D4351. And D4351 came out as 0.60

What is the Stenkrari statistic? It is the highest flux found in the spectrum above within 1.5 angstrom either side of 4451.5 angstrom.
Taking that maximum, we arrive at 4.98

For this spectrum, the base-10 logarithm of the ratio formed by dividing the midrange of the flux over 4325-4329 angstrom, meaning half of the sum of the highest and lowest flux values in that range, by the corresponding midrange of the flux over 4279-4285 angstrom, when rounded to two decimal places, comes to 0.01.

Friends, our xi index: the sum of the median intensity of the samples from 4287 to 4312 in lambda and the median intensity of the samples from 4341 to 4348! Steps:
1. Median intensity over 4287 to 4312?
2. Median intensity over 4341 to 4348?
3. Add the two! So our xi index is 6.3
